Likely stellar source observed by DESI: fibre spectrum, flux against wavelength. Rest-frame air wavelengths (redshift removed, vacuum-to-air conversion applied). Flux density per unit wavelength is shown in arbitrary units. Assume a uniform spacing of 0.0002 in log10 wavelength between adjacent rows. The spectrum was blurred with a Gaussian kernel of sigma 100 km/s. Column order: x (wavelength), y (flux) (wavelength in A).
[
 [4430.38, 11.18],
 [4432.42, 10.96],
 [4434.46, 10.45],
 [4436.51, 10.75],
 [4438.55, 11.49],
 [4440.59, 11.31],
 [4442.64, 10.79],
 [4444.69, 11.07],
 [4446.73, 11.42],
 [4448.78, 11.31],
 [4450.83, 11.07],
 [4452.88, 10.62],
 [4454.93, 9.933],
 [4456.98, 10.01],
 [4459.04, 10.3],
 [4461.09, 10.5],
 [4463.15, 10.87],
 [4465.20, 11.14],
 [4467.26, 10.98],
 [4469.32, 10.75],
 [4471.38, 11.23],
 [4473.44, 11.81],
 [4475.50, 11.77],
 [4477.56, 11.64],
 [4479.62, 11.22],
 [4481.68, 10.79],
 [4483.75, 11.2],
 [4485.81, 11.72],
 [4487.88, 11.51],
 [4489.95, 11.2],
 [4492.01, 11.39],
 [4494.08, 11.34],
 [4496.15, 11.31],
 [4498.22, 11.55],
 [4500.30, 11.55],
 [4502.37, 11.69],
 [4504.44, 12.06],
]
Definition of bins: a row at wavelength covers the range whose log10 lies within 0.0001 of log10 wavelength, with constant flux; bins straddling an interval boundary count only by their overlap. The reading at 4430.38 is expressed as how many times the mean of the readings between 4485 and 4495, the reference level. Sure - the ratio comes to 0.978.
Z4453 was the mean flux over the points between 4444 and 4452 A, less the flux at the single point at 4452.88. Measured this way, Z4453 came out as 0.6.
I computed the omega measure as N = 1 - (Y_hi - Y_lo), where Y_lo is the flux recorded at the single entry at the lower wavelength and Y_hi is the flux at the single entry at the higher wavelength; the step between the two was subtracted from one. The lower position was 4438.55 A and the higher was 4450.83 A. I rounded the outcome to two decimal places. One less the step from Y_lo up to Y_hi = 1.42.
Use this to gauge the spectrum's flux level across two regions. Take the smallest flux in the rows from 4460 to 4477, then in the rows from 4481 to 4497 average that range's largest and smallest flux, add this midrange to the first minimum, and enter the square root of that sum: 4.664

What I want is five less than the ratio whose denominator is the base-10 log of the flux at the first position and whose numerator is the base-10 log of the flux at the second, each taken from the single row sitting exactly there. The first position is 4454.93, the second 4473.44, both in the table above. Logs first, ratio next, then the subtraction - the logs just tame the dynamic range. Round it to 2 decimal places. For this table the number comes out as -3.92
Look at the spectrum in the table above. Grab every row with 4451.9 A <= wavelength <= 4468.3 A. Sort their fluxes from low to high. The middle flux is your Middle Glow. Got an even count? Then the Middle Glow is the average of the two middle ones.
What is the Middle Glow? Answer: 10.6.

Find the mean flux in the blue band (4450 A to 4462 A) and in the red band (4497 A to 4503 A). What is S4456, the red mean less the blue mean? 1.2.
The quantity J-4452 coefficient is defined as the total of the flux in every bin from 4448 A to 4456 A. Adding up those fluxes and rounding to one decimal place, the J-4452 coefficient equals 42.9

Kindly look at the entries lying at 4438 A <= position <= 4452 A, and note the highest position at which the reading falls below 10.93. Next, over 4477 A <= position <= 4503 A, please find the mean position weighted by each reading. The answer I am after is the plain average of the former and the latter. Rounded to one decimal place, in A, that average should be 4466.3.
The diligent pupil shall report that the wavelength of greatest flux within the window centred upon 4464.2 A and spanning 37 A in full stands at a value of 4473.44 A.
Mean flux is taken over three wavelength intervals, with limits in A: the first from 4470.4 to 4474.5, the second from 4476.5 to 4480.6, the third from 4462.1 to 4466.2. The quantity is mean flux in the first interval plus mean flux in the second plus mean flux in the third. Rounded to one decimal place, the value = 34.0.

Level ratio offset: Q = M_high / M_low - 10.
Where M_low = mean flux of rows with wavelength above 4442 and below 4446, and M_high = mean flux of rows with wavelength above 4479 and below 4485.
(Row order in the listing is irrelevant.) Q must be -8.99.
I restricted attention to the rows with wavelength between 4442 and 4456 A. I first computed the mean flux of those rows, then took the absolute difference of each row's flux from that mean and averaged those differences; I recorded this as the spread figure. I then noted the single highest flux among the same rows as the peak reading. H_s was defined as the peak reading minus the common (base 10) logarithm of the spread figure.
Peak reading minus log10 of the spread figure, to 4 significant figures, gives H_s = 11.84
